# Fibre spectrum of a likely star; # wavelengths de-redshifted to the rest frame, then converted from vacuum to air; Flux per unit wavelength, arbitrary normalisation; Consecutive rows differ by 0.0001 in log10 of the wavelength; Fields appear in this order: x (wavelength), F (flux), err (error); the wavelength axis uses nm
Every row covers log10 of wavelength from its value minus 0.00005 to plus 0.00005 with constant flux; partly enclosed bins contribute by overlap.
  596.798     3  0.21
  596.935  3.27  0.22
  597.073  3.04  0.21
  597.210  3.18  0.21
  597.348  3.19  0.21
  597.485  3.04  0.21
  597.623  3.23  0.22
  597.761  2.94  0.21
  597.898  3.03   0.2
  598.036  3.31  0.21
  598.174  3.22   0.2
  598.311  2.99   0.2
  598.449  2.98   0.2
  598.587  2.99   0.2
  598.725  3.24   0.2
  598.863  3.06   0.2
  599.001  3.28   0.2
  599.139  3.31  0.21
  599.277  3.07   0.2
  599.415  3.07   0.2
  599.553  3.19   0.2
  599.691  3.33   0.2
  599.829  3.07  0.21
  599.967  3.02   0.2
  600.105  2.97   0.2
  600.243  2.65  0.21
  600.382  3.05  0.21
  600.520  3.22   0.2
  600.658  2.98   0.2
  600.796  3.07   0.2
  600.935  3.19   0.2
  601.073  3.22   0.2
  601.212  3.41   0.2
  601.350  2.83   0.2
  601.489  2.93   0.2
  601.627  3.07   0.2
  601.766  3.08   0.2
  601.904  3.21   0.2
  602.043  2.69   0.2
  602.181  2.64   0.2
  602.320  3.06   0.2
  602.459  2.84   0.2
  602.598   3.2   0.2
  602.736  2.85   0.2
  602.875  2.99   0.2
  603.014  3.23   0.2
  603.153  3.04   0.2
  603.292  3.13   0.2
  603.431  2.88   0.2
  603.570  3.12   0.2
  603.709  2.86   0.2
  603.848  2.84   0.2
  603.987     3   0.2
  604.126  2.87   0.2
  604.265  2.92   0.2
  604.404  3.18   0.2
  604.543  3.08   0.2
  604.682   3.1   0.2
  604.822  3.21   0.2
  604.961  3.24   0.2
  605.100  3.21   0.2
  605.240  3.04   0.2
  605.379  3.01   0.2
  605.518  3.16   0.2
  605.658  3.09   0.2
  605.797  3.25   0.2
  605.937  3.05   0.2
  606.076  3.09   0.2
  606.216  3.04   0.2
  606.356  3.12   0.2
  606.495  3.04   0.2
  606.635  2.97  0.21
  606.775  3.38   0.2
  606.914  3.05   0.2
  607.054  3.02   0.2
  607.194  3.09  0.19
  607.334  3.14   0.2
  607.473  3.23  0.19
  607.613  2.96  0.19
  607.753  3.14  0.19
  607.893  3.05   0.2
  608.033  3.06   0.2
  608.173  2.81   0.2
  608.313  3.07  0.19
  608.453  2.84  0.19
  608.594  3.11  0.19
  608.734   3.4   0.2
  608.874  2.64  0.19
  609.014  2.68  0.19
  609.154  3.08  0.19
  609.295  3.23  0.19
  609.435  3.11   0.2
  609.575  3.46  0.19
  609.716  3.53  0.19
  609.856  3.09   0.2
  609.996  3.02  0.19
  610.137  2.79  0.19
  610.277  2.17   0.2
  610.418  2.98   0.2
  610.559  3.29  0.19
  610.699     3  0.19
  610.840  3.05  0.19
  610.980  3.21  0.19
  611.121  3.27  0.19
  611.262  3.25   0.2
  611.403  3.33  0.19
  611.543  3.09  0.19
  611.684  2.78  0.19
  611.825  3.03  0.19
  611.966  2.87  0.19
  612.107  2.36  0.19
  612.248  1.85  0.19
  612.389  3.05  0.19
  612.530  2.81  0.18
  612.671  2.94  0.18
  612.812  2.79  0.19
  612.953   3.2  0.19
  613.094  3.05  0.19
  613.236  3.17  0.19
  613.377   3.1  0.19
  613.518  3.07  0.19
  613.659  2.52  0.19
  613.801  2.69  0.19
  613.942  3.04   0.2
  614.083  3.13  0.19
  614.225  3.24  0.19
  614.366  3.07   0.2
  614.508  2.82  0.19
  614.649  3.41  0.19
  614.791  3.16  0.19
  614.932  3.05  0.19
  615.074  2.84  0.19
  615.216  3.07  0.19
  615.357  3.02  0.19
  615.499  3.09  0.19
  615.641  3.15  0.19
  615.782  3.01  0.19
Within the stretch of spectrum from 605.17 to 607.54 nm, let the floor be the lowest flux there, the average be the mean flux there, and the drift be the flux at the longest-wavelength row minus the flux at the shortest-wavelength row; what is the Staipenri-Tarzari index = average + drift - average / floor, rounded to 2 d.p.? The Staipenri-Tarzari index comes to 2.25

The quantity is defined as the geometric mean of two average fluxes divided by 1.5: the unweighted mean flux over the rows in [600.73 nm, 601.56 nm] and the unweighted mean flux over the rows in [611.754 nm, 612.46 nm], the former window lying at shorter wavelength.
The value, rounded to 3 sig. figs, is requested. 1.91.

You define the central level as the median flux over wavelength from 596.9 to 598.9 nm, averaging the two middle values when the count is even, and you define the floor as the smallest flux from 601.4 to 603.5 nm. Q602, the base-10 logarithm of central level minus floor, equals -0.38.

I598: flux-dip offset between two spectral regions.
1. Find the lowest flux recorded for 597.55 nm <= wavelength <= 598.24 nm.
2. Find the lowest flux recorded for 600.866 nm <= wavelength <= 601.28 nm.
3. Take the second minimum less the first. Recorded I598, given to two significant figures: 0.25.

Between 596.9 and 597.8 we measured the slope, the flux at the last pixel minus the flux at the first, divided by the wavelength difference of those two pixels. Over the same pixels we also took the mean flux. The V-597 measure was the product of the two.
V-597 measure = -1.2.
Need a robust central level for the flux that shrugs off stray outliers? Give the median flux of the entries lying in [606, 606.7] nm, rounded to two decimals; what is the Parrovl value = 3.04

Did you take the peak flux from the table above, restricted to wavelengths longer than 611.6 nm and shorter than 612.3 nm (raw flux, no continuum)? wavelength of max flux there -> 611.825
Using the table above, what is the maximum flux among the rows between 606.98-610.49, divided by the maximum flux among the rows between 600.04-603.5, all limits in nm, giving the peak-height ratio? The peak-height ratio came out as 1.04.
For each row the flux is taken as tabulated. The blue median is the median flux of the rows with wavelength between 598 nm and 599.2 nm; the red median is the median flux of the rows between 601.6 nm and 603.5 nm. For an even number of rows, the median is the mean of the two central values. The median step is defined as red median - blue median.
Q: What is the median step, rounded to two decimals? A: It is -0.17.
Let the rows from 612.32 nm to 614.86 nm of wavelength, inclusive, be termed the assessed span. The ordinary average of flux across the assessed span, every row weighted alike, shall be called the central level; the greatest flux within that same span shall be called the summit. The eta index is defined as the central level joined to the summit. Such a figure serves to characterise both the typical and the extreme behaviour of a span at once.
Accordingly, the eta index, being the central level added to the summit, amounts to 6.42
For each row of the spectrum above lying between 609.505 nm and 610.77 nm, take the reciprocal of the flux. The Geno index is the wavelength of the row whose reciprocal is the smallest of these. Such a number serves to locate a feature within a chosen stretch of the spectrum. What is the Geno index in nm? 609.716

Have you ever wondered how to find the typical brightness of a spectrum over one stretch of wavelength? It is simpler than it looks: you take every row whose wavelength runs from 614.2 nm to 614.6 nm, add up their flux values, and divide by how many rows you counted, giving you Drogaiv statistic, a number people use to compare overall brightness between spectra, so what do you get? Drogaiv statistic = 3.04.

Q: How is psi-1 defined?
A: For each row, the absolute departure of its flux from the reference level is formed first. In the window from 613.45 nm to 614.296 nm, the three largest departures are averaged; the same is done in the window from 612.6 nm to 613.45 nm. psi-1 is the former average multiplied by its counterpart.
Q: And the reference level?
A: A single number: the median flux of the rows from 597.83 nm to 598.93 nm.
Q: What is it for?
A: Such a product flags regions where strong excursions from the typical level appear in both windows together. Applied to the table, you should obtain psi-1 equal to 0.064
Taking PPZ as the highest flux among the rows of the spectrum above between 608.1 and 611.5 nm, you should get 3.53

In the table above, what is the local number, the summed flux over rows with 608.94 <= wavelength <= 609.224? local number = 5.8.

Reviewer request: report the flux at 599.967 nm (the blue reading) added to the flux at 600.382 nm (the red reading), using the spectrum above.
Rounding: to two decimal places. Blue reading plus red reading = 6.07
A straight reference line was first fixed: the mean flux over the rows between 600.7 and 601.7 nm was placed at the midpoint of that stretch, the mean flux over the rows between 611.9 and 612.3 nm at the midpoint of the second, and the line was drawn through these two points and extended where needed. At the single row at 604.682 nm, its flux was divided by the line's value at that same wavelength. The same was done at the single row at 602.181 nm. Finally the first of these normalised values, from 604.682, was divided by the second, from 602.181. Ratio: 1.24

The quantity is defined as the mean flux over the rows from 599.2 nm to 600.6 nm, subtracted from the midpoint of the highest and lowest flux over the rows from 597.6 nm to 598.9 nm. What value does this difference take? 0.06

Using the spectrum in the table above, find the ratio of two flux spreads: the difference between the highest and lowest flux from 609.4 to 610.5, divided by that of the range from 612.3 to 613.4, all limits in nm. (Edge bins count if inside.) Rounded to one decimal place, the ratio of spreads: 3.3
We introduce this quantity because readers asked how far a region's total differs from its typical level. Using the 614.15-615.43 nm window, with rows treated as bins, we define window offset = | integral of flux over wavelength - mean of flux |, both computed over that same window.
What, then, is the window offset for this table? 1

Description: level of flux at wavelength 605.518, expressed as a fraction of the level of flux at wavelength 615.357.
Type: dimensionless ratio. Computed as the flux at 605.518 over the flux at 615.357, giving 1.05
